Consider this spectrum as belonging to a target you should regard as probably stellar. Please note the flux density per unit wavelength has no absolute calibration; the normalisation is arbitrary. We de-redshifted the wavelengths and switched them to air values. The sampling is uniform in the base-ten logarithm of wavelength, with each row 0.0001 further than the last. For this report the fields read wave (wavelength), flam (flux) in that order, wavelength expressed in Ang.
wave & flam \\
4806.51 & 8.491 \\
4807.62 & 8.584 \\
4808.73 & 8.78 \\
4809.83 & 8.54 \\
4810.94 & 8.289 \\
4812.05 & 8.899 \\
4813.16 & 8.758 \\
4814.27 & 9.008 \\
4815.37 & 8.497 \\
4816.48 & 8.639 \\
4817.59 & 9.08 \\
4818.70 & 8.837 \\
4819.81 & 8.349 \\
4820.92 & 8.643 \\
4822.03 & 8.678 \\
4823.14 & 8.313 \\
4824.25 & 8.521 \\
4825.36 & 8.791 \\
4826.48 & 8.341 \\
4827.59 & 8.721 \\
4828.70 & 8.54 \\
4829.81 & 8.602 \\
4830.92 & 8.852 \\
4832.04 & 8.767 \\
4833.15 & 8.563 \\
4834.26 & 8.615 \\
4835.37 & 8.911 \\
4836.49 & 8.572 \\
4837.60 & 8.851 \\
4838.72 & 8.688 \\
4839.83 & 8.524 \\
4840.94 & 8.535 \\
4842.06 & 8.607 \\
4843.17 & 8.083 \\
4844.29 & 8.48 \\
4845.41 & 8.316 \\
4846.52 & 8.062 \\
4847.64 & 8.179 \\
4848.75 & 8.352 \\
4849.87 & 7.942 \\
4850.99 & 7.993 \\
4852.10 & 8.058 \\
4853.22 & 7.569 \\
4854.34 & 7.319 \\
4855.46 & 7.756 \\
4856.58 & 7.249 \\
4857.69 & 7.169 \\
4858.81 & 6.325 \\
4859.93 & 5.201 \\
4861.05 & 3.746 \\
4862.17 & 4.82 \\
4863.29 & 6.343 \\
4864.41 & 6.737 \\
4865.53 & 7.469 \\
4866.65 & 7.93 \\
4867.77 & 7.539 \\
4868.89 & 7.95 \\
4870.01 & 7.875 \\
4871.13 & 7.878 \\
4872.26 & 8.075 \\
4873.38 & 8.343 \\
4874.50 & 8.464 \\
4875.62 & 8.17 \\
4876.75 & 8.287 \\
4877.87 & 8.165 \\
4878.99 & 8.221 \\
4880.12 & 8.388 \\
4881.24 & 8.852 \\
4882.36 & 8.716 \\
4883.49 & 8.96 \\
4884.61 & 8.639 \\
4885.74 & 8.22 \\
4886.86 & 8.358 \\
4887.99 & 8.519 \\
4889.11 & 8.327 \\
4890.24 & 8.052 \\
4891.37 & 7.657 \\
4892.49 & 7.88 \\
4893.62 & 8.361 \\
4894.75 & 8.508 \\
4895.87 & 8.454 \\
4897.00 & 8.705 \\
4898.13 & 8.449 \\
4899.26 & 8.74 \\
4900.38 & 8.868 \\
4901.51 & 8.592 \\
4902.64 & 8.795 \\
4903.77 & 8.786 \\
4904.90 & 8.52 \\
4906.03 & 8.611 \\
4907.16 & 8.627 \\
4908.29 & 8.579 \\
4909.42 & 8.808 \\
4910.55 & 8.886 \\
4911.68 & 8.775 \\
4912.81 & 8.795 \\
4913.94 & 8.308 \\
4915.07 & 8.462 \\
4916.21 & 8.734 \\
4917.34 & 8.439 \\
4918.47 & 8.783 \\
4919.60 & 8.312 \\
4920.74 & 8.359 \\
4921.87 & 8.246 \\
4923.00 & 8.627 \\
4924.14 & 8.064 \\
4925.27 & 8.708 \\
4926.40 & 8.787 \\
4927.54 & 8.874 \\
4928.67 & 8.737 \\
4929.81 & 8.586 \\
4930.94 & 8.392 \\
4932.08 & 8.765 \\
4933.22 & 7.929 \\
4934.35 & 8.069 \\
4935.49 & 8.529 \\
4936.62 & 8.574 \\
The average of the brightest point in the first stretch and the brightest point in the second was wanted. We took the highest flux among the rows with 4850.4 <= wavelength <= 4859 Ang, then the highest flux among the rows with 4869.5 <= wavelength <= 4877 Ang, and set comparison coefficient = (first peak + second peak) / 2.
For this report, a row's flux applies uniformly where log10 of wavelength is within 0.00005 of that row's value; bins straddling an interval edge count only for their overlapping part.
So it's 8.26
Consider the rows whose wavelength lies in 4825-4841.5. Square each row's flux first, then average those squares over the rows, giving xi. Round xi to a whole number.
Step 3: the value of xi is 75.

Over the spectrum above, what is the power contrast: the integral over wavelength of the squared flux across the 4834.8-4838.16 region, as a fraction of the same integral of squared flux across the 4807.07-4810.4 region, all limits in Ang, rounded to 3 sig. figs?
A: 1.04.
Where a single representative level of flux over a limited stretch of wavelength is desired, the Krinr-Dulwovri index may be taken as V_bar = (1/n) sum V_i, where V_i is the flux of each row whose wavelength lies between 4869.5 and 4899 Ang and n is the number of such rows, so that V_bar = 8.3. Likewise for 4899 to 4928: 8.6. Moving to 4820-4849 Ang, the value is 8.5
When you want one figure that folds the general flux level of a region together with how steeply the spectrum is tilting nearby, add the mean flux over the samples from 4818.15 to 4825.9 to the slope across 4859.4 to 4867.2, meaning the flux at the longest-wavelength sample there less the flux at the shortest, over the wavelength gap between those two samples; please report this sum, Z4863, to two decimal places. 9.00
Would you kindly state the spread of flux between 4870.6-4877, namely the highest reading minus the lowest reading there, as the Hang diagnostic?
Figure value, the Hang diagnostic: 0.59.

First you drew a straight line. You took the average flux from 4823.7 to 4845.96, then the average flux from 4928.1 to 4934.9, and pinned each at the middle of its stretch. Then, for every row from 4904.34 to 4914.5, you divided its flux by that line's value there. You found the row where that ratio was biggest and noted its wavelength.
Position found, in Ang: 4910.55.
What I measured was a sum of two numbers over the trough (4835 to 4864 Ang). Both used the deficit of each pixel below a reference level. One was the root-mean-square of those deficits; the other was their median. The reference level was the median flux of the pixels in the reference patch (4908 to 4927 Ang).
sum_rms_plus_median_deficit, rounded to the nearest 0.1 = 2.2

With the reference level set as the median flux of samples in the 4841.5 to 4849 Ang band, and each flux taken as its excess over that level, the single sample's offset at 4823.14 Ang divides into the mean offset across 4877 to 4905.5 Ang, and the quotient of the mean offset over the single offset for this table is -51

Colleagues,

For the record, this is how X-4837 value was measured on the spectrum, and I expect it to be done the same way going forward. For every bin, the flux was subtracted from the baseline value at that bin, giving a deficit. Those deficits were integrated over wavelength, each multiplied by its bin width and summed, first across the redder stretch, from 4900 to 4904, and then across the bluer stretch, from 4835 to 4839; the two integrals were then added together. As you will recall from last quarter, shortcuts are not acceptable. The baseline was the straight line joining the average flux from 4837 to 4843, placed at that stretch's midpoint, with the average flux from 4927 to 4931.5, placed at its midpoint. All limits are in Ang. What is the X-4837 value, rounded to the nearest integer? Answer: -1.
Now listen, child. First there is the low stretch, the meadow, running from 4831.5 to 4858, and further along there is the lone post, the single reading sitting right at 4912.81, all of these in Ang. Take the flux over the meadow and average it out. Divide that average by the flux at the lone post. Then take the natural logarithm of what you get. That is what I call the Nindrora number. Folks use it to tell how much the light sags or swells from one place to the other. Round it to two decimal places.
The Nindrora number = -0.07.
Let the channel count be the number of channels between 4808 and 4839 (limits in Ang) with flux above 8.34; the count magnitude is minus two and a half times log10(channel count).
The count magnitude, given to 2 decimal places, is -3.54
